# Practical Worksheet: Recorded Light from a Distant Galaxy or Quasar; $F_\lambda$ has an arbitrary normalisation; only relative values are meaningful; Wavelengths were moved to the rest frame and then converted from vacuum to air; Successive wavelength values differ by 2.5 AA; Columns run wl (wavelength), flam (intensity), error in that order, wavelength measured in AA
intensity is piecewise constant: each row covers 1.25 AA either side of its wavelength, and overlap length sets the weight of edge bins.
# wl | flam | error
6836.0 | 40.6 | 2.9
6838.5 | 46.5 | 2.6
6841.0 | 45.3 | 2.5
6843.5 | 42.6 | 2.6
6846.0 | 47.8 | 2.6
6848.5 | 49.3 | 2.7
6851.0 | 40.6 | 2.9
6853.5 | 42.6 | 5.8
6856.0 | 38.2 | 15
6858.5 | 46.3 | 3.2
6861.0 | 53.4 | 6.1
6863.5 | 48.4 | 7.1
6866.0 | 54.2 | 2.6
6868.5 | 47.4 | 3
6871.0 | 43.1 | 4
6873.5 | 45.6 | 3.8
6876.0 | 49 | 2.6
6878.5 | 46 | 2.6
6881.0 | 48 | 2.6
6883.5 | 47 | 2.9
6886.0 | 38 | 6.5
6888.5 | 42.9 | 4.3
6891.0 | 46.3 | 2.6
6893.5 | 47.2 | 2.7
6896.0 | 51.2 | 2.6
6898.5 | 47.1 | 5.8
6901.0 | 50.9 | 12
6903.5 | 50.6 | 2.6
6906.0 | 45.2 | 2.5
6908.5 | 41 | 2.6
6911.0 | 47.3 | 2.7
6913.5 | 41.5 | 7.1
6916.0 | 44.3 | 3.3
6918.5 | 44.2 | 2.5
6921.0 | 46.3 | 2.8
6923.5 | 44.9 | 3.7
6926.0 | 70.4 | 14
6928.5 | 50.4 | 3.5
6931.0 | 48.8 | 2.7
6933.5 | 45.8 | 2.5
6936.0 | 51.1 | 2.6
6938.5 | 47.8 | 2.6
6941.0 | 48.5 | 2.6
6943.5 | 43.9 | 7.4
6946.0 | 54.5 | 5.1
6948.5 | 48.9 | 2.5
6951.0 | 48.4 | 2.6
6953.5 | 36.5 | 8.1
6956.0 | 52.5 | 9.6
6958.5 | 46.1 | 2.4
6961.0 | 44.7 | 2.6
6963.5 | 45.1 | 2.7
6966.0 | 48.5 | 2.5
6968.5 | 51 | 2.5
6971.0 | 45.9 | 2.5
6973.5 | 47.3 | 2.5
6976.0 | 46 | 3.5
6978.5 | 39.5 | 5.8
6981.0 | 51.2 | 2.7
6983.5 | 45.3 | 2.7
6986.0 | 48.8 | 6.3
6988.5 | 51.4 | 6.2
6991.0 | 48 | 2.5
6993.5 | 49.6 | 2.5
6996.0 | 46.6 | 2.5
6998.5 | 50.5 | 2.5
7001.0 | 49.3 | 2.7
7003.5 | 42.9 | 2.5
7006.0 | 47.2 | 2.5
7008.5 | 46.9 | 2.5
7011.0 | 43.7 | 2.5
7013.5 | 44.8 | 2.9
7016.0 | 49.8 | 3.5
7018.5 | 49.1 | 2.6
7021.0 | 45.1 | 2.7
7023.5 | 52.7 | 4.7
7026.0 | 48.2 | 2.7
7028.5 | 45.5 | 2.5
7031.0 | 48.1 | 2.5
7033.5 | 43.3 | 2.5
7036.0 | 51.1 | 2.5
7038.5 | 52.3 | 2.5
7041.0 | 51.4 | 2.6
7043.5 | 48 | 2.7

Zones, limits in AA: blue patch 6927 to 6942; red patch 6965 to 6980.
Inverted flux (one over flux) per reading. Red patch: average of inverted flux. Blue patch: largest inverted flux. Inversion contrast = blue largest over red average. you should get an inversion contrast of 1.01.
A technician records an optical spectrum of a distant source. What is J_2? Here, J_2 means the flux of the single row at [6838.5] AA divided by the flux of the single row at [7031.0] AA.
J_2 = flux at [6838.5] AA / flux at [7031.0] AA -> 0.97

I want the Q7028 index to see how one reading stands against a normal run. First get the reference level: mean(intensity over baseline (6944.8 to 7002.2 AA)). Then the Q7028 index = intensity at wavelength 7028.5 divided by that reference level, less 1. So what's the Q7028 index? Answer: -0.04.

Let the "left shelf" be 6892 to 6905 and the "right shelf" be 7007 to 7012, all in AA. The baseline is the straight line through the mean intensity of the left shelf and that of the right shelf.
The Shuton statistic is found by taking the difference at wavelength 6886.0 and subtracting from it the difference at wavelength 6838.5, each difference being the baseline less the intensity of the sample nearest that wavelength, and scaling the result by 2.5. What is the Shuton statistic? 17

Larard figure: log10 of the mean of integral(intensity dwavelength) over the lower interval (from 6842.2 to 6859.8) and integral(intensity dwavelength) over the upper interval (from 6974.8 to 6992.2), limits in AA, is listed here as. 2.90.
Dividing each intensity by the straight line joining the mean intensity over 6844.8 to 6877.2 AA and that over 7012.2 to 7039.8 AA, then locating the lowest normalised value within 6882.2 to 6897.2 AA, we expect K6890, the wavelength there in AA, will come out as 6886.0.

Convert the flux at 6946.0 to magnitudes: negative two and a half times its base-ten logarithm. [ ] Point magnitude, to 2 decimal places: -4.34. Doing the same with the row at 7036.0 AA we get -4.27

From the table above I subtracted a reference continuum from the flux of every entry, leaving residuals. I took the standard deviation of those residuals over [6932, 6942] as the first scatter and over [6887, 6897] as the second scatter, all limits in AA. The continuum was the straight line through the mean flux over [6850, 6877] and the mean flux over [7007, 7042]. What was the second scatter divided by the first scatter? 1.6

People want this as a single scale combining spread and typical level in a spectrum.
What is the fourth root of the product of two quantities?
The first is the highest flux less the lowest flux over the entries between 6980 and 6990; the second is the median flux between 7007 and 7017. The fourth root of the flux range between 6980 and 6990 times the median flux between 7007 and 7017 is 4.1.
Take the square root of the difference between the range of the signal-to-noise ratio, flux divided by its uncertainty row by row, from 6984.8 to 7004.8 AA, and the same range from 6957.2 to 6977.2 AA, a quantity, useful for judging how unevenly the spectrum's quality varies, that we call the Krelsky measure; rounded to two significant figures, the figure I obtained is 2.3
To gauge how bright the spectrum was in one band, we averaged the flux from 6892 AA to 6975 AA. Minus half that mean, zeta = -23.9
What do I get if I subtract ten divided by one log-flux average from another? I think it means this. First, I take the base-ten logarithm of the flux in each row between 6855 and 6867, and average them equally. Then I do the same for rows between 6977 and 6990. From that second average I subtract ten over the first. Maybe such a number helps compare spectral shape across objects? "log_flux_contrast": -4.28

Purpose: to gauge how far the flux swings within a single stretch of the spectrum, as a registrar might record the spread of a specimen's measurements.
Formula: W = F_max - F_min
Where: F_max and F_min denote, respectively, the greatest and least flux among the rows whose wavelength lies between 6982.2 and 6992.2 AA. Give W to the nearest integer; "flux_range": 6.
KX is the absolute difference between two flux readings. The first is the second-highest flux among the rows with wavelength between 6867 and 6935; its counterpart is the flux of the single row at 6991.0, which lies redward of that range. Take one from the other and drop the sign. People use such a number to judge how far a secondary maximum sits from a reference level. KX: 3.2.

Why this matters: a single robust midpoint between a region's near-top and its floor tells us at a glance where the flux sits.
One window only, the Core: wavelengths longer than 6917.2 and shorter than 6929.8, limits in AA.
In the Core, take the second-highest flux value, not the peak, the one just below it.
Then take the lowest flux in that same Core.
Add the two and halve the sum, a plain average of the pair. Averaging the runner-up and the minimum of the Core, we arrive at 47.3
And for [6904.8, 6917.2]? 43.1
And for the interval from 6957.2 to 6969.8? 46.6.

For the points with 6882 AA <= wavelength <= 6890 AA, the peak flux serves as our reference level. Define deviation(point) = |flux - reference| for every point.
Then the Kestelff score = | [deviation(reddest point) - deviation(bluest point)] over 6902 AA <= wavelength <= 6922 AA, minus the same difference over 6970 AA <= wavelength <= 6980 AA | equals 9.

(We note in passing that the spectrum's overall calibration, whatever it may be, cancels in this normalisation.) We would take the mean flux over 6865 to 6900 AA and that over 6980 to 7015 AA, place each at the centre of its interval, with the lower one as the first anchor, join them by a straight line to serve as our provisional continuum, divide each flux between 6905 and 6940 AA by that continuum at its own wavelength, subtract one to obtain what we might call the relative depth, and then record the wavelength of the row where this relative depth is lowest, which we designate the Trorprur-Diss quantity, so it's 6908.5 AA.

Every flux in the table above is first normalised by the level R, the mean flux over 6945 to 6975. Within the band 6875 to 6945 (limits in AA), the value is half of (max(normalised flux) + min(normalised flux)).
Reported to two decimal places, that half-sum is 1.14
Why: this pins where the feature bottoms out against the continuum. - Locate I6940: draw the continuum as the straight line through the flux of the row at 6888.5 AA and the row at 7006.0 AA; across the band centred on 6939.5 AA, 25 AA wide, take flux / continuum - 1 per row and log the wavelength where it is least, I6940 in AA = 6943.5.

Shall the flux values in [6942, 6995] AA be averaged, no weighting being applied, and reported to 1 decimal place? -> 47.3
